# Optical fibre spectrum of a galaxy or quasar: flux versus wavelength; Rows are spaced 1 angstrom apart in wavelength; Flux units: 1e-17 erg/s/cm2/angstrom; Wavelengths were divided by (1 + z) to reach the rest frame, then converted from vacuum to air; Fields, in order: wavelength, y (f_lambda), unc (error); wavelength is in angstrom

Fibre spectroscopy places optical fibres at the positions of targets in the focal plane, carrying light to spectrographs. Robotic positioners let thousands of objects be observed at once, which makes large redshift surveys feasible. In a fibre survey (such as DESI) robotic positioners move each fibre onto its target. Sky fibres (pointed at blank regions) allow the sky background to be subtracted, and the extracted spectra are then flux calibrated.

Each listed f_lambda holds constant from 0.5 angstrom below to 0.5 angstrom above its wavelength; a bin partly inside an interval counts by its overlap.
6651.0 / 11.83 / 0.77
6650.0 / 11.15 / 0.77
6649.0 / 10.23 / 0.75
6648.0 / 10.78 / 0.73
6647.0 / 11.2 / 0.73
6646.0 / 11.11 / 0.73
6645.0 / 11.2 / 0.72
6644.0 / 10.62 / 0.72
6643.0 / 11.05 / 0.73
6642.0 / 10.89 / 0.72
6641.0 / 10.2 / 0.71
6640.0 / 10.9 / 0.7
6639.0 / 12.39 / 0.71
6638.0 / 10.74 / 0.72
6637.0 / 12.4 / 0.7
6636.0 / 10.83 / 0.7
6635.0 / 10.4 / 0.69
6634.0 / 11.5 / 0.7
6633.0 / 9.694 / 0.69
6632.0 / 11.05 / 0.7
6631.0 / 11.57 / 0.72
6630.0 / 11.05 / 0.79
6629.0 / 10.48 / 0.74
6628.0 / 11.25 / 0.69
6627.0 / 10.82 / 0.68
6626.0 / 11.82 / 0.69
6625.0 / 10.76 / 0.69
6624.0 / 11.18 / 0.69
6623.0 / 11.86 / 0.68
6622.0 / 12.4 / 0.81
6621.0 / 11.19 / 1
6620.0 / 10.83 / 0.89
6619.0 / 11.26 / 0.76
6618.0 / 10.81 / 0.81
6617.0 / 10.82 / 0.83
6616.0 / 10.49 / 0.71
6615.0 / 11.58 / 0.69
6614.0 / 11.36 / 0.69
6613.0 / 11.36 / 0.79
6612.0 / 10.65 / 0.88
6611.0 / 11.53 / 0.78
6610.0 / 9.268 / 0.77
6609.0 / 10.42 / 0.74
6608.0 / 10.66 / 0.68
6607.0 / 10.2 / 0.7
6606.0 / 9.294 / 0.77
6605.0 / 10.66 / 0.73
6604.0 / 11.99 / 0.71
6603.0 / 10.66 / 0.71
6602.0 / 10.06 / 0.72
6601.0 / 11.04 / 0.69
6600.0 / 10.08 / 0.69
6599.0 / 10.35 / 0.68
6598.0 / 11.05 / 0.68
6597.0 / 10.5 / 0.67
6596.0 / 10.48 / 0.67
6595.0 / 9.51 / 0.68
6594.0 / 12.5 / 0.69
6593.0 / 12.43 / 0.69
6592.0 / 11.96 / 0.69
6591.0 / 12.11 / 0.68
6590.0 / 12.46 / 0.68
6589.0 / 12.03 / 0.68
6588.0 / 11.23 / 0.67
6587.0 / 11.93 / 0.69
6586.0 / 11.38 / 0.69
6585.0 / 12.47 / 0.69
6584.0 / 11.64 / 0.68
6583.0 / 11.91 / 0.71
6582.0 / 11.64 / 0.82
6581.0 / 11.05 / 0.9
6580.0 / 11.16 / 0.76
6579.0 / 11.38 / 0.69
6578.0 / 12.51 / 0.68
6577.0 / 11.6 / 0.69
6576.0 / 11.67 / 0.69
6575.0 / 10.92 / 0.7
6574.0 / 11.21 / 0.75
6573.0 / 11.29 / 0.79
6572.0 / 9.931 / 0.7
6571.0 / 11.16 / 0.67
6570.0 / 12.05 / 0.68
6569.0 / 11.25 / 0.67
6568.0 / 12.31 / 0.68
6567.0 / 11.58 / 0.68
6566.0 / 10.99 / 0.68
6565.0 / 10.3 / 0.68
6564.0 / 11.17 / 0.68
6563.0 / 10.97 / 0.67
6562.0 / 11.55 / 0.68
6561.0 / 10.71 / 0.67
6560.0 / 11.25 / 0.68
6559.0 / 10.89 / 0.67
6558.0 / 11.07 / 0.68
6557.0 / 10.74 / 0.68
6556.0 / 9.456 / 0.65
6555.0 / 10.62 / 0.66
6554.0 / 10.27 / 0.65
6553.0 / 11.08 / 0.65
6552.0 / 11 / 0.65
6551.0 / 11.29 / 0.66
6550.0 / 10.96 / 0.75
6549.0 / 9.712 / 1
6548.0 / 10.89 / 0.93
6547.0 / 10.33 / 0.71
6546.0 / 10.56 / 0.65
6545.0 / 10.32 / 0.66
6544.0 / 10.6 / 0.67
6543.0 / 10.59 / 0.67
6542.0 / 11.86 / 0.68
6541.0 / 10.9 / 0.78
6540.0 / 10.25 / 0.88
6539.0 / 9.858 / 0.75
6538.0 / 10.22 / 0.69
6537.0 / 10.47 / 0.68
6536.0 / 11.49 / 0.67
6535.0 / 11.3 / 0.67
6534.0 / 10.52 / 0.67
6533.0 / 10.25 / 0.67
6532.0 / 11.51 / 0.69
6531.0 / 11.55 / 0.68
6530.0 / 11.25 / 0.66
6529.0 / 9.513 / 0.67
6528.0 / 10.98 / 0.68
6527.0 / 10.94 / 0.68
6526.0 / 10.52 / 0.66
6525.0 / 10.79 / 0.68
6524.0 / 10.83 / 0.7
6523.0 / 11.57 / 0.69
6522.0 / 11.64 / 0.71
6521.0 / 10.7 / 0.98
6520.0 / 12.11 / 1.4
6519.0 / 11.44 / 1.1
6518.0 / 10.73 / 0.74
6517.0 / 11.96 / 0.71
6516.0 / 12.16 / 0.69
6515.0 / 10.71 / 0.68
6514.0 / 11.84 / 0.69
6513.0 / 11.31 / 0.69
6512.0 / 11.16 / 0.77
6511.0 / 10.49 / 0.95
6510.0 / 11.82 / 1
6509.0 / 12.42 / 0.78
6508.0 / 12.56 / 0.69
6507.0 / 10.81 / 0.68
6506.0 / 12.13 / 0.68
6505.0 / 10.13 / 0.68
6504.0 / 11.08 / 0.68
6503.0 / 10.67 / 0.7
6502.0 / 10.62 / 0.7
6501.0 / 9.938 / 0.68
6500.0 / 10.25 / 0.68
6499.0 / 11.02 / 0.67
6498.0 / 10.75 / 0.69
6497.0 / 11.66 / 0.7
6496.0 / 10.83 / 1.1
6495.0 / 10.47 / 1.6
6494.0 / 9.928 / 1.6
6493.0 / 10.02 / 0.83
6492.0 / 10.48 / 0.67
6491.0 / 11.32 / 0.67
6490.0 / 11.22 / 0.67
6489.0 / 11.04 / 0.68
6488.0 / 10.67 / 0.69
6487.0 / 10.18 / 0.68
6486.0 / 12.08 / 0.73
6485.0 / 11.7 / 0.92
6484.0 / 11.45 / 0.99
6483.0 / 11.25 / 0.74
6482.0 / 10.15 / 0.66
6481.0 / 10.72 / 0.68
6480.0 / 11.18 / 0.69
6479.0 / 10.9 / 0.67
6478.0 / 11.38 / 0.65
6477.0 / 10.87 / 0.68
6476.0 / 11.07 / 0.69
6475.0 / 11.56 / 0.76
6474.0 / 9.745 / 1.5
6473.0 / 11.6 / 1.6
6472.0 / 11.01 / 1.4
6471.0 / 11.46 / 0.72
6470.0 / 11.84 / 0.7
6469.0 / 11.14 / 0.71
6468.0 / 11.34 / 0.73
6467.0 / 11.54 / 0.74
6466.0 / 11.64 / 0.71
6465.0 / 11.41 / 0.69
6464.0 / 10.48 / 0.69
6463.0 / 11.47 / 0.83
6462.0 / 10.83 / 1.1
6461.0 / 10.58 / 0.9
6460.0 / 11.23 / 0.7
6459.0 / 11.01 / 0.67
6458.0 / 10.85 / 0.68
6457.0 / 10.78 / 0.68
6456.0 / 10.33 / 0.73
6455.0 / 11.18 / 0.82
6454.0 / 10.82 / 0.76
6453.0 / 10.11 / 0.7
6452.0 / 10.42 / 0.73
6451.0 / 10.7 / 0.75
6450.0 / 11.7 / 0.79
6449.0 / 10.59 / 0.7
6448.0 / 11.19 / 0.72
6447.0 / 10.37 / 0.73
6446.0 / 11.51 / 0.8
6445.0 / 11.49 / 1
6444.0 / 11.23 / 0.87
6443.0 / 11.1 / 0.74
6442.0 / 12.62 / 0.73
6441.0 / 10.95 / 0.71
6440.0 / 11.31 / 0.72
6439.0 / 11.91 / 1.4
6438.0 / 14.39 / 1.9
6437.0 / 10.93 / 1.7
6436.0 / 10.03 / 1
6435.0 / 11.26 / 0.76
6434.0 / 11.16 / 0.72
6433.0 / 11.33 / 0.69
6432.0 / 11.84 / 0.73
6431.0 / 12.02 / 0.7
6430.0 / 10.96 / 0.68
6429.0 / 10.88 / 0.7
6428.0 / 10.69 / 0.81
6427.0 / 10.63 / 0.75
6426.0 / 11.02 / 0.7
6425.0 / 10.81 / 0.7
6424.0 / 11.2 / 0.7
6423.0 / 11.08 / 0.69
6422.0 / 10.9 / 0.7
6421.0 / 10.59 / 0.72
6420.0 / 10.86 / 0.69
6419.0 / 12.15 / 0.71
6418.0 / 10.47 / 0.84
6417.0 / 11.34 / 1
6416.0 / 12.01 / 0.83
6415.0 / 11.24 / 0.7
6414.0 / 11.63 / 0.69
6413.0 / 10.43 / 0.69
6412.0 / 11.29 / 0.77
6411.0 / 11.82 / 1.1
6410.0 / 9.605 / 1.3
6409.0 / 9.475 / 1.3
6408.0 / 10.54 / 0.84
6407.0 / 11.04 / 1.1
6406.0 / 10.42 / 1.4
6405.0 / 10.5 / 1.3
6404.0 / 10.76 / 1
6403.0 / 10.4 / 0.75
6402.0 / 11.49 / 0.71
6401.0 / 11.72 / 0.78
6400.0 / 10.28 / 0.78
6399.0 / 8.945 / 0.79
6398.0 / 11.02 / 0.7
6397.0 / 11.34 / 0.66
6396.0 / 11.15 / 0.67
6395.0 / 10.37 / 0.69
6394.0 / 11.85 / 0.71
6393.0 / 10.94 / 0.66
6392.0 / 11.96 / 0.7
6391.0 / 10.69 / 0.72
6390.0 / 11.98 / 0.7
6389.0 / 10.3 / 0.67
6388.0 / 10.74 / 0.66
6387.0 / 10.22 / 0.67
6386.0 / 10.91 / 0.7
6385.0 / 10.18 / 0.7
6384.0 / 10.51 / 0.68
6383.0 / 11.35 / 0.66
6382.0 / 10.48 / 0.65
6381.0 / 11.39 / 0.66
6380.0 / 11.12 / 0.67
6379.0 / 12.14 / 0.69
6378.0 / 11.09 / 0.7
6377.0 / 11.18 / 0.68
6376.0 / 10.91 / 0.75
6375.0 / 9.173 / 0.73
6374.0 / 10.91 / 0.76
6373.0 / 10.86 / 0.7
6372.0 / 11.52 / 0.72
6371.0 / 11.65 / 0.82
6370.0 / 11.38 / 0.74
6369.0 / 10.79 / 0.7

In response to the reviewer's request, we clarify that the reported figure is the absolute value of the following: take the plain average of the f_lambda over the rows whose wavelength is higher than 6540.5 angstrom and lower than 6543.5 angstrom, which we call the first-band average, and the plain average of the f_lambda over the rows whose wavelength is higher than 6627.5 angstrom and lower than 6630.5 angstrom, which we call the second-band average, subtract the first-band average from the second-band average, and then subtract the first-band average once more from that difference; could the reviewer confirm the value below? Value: 11.3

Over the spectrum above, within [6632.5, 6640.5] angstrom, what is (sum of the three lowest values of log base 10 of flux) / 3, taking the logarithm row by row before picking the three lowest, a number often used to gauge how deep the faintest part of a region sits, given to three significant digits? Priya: 1.01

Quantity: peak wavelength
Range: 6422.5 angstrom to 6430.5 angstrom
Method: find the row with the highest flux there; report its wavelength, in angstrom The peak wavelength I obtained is 6424.0 angstrom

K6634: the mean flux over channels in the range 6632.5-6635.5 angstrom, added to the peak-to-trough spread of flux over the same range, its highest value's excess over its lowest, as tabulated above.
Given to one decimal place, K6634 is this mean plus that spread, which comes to 12.3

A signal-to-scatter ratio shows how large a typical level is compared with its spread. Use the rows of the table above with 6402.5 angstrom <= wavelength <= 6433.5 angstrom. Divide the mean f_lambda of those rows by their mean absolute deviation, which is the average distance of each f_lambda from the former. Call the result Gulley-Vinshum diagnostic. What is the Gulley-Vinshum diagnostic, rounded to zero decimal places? 23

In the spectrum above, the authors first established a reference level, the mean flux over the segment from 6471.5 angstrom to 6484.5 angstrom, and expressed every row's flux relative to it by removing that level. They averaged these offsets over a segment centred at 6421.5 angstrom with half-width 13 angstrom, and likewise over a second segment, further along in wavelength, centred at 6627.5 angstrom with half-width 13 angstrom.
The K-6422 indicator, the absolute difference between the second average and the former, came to 0.10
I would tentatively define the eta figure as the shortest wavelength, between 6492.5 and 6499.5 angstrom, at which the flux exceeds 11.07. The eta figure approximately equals 6497.0 angstrom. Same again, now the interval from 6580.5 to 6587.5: 6582.0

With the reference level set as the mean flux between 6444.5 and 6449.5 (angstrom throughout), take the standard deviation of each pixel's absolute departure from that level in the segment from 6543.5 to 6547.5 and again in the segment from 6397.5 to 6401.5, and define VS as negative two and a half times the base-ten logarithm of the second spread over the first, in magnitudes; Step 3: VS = -1.92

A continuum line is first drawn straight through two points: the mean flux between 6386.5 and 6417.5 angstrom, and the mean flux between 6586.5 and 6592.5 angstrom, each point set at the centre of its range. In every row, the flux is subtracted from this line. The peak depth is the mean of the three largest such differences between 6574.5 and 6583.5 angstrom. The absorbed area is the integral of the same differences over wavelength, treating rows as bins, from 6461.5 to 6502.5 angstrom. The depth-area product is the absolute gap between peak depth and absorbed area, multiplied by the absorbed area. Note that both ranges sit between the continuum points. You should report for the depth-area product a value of 207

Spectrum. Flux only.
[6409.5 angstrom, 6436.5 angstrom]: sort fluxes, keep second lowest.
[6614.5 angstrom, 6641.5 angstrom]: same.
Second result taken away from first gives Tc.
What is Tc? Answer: -0.17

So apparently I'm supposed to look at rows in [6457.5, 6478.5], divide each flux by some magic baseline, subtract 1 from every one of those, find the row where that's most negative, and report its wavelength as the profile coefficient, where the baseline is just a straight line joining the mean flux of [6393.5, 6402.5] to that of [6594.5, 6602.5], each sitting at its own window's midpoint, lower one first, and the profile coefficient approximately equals 6474.0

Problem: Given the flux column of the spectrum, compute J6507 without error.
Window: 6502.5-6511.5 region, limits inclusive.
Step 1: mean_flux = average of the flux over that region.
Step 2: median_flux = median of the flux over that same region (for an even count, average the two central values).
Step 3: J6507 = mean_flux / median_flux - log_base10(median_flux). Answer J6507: -0.021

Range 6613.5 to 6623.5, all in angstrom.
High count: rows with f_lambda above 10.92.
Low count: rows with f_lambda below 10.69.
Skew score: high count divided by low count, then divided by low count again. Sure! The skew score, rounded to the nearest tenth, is 6.0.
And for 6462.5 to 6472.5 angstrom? 9.0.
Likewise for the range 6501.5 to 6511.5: 0.3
